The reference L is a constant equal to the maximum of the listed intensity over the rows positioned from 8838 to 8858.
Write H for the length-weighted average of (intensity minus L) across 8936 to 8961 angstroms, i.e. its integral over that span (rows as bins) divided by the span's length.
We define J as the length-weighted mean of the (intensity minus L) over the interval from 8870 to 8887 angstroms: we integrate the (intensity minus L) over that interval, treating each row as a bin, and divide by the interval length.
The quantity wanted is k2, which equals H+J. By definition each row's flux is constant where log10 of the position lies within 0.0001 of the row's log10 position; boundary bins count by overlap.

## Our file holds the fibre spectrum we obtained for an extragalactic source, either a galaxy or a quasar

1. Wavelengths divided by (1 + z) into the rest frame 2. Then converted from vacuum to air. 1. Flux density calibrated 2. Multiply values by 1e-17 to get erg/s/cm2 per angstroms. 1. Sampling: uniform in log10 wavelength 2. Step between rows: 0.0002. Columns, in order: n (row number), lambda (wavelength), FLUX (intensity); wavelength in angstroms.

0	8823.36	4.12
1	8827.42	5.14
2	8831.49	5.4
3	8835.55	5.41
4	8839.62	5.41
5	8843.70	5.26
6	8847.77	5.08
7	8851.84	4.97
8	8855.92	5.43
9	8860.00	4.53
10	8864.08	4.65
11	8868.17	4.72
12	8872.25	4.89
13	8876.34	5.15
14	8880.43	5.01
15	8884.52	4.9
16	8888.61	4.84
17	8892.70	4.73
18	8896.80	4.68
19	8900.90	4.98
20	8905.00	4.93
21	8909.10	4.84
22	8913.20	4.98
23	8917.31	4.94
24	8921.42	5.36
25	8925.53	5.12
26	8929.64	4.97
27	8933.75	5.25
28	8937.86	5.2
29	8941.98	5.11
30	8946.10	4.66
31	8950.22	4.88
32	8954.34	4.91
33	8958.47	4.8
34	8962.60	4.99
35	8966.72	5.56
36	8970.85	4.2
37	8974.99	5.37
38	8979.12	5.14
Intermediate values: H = -0.50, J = -0.45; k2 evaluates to -0.95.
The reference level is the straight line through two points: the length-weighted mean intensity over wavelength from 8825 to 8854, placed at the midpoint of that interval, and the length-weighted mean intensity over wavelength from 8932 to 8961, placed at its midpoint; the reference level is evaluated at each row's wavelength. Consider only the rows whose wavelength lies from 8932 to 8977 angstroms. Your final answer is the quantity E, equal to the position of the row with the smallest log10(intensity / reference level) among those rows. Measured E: 8970.85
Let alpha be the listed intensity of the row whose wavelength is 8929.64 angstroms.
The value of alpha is 4.97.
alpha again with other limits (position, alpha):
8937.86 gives 5.2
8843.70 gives 5.26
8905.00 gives 4.93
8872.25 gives 4.89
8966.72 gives 5.56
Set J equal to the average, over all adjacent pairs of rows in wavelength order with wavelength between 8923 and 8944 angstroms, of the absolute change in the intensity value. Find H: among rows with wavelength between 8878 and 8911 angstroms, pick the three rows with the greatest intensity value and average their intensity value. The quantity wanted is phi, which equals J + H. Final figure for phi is 5.12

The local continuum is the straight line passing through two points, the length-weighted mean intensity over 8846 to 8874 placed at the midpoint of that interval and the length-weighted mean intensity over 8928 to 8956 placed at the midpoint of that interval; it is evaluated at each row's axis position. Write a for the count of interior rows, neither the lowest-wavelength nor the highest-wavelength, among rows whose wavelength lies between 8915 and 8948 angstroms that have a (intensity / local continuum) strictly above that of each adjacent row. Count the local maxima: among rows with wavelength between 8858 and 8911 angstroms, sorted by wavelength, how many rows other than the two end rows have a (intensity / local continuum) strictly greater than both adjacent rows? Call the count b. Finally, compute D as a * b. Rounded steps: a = 2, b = 2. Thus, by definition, 4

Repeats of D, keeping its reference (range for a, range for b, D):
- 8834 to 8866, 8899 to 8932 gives 2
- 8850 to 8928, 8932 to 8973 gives 10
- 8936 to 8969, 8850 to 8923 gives 4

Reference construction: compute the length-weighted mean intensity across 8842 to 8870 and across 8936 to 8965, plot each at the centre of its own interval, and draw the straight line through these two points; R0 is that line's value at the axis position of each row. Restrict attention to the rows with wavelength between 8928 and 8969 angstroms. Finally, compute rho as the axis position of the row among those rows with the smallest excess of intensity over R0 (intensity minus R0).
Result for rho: 8946.10 angstroms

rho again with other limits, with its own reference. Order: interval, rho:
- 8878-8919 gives 8896.80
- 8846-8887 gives 8860.00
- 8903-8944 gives 8909.10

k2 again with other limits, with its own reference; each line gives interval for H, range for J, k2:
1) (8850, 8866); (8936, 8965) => -1.02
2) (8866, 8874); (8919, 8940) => -0.88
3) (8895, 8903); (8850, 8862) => -1.05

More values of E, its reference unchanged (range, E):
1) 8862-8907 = 8864.08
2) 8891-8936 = 8896.80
